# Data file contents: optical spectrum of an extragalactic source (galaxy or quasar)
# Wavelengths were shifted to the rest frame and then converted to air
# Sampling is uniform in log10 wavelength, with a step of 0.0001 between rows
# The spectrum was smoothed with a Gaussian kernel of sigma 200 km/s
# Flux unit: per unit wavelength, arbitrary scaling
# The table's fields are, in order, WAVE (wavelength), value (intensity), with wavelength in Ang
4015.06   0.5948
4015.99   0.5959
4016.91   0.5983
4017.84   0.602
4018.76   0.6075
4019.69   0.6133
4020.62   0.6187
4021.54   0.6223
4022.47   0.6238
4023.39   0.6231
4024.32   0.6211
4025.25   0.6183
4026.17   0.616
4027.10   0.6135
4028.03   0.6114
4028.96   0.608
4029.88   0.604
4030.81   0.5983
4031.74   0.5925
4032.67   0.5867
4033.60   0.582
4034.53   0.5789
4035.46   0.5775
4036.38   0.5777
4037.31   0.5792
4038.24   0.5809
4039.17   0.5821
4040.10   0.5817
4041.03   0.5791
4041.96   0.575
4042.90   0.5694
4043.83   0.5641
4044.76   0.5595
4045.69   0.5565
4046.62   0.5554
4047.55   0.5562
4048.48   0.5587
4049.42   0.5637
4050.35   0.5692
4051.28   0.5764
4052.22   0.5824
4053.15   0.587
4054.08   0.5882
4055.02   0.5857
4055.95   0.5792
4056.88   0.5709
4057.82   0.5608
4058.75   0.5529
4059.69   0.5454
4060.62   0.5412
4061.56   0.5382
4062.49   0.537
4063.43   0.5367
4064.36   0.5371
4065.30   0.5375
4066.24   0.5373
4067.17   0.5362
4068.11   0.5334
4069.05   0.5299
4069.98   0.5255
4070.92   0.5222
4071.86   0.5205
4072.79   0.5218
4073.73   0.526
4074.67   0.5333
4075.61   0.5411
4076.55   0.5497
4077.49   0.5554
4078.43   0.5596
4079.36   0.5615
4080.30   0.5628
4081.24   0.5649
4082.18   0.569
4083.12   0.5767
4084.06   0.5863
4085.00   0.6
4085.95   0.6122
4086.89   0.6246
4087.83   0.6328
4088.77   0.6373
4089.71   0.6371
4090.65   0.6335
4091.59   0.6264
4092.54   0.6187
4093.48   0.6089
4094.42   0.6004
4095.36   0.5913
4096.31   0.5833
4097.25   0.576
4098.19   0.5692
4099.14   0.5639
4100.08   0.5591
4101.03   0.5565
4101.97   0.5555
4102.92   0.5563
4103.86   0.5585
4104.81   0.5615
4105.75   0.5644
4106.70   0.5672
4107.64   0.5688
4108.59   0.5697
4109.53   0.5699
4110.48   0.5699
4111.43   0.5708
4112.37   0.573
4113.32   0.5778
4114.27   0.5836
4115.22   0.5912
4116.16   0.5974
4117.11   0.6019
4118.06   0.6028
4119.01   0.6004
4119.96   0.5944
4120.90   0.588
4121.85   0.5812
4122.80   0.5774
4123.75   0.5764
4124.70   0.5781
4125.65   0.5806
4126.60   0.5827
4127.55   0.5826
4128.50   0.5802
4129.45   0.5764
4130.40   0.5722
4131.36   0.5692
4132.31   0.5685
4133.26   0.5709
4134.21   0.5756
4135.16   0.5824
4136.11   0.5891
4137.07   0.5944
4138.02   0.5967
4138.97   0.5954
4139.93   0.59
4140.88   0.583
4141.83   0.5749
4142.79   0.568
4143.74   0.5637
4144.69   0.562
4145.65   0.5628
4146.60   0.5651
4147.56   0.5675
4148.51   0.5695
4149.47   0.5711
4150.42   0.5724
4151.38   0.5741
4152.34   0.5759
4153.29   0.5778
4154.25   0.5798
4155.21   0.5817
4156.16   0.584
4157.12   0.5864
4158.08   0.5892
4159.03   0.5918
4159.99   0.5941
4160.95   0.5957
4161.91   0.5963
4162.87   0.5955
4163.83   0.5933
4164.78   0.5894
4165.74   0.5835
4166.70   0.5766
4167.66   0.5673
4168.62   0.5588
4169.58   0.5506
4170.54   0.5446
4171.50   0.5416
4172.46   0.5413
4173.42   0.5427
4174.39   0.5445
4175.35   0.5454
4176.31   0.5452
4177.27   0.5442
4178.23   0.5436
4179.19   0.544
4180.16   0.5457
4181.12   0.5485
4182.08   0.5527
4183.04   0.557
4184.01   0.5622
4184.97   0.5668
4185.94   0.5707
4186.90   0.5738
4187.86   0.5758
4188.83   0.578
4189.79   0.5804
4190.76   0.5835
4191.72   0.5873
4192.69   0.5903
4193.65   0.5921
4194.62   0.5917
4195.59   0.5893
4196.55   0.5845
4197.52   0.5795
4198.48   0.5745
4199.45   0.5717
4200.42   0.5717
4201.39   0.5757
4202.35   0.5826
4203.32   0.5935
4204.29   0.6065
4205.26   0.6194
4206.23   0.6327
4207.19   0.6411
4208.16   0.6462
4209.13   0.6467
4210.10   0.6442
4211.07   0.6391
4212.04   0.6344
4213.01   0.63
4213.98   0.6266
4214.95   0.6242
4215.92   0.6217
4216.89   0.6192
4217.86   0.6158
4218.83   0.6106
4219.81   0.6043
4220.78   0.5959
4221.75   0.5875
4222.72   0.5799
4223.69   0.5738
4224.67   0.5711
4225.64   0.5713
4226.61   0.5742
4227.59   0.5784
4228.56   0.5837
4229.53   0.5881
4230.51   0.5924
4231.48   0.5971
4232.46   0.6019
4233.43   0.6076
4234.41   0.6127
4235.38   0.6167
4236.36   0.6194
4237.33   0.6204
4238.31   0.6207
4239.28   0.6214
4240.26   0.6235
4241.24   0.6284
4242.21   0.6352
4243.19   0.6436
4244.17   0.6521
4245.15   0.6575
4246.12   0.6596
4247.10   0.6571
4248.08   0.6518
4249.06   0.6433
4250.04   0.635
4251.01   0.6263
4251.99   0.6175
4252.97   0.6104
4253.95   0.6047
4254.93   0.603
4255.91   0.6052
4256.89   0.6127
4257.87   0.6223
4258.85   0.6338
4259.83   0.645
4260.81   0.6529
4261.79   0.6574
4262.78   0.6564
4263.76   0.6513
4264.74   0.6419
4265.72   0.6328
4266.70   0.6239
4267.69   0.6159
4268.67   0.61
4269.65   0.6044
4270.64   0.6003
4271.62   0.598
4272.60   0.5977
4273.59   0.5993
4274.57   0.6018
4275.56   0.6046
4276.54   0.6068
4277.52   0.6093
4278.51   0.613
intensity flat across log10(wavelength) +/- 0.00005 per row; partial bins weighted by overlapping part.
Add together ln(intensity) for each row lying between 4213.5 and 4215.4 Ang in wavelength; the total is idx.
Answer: -0.9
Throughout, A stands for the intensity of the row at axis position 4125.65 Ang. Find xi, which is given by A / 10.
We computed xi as 0.0581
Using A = 0.5806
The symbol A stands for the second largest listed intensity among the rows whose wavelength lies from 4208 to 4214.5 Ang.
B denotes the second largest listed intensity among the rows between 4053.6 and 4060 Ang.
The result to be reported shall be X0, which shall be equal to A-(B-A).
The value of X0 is 0.71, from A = 0.6462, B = 0.5857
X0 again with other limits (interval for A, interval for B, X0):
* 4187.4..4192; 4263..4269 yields 0.53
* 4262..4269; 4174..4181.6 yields 0.76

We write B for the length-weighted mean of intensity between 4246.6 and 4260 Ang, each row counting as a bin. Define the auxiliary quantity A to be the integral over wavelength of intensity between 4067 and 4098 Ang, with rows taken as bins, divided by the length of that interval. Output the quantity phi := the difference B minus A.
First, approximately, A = 0.575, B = 0.63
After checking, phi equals 0.05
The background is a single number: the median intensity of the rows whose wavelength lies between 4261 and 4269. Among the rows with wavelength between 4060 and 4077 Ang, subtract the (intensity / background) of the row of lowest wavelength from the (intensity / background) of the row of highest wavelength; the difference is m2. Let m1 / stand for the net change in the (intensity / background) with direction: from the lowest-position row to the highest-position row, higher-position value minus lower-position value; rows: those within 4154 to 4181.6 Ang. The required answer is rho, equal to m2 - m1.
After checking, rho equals 0.06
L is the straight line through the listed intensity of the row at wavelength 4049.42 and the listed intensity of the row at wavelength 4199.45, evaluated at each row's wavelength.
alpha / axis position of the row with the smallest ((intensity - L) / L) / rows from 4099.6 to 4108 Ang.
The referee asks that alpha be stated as 4101.97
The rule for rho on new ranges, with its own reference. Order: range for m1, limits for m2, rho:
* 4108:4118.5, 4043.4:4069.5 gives -0.11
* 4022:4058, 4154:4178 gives 0.04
